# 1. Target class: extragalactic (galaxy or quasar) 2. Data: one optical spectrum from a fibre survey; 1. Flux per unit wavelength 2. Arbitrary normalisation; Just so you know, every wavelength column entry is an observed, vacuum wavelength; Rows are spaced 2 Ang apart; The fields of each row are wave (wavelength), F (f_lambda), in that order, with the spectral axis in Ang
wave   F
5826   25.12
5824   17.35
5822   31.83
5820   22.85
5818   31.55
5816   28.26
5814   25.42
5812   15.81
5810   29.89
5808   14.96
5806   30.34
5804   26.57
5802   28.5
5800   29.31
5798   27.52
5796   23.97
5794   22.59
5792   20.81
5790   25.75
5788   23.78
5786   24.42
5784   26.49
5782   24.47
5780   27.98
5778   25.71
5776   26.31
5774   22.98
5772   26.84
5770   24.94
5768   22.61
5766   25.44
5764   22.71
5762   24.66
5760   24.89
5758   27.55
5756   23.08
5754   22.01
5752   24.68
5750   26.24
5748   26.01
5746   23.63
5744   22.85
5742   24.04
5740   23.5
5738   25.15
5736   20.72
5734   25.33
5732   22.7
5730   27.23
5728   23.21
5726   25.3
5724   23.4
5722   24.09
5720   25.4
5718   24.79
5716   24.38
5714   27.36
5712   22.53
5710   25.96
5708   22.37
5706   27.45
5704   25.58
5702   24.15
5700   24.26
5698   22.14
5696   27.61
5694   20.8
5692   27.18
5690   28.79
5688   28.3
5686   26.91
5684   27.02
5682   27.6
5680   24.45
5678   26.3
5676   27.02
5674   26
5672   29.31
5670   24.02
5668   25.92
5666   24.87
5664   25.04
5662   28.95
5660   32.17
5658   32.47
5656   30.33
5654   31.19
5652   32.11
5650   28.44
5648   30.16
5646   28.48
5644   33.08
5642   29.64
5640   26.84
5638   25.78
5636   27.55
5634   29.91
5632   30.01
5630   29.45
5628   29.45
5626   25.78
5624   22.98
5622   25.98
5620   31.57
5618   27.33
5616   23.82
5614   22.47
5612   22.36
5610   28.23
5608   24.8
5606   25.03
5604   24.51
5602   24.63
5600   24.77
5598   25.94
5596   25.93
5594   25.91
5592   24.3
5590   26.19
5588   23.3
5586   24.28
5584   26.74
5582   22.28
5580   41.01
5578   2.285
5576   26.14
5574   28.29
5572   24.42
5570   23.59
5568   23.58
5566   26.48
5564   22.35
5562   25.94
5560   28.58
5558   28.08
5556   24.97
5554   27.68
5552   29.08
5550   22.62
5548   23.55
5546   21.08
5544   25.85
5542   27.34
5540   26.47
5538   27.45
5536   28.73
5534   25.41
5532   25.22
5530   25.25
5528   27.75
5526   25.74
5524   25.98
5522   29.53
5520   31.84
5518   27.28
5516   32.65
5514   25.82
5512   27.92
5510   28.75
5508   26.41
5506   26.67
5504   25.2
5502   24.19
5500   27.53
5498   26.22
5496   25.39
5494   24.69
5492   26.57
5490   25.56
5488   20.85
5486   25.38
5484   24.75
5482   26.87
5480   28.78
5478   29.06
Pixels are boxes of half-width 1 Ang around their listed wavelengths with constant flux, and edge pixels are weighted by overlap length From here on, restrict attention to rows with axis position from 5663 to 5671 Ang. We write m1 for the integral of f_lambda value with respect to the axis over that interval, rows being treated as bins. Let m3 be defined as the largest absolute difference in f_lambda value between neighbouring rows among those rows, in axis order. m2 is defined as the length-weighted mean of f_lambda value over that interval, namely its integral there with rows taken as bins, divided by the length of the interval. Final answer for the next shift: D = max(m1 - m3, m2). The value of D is 198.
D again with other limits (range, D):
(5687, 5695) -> 204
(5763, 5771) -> 189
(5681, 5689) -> 218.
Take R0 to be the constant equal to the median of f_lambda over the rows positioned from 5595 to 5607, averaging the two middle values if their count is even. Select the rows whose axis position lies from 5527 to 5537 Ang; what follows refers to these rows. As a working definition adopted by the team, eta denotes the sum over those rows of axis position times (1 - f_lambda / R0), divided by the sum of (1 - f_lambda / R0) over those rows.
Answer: 5532.5 Ang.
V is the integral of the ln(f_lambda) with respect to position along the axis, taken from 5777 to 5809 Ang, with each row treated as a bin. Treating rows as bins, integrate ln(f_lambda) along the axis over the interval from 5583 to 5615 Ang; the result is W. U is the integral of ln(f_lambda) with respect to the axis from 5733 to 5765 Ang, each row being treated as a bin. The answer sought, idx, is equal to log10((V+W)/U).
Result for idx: 0.305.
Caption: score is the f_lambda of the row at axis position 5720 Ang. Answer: 25.4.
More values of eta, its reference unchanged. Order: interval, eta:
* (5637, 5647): 5643.2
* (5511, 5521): 5516.9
